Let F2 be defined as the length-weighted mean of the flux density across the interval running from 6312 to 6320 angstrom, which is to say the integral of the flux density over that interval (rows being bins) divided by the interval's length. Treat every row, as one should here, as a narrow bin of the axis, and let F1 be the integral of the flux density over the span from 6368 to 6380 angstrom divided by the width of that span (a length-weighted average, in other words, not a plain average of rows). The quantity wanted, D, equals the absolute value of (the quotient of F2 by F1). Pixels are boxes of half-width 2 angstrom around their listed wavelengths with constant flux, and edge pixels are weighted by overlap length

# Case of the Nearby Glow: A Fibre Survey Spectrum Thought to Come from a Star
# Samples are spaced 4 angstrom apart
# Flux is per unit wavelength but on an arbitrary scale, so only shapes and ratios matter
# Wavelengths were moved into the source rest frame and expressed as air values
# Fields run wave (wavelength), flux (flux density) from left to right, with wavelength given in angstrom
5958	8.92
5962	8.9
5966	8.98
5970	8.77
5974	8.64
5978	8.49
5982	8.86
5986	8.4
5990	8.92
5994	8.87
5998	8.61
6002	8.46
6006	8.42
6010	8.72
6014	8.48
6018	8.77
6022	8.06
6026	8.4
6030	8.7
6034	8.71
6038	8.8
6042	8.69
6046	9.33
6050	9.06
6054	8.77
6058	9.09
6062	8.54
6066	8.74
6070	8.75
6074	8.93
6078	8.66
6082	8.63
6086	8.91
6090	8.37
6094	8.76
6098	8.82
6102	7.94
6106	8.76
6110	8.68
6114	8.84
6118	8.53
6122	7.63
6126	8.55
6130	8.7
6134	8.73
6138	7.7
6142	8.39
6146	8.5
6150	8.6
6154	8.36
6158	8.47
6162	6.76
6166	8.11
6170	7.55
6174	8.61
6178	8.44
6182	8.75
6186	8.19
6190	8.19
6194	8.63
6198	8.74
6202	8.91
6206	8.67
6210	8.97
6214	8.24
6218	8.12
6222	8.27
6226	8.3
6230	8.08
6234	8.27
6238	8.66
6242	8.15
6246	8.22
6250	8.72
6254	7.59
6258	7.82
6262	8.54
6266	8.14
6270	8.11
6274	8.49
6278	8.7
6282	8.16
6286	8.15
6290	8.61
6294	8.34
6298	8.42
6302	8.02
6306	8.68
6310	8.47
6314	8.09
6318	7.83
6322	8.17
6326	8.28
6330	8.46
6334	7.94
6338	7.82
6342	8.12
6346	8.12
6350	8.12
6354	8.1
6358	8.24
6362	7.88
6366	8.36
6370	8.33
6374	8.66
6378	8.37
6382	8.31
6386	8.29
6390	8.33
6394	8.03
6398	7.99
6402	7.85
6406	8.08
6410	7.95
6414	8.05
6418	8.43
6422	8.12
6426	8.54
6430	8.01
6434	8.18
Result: 0.94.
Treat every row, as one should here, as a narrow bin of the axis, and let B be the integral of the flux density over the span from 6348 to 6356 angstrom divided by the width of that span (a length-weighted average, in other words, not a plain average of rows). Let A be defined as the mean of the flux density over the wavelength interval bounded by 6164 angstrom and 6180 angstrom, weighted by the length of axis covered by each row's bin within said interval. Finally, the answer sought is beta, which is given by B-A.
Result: -0.1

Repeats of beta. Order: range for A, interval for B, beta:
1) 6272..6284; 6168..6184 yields -0.1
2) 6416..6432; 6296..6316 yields 0.1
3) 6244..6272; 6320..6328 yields 0.1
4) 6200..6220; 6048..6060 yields 0.4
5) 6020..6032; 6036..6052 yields 0.6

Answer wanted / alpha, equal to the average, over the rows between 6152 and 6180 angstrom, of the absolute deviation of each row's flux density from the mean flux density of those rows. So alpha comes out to 0.51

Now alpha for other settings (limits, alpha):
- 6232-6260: 0.30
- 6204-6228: 0.26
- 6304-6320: 0.31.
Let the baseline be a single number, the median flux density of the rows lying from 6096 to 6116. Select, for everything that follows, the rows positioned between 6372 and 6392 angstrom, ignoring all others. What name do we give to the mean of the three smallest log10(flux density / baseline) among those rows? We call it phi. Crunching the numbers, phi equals -0.023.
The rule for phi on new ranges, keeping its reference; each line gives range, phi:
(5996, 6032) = -0.024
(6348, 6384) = -0.038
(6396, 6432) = -0.043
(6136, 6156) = -0.032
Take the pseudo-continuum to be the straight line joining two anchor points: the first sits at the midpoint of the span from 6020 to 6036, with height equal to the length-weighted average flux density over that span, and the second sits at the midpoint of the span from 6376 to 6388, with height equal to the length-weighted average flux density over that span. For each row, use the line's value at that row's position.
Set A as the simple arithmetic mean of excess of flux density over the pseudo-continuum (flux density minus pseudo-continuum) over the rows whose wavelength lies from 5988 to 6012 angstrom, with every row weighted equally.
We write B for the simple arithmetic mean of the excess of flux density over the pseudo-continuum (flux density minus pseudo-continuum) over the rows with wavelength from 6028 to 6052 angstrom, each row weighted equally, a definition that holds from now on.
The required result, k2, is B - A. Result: 0.23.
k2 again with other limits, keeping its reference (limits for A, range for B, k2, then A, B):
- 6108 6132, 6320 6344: -0.27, 0.1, -0.21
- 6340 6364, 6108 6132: 0.30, -0.2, 0.06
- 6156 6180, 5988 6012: 0.61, -0.4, 0.19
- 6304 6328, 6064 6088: 0.42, -0.1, 0.32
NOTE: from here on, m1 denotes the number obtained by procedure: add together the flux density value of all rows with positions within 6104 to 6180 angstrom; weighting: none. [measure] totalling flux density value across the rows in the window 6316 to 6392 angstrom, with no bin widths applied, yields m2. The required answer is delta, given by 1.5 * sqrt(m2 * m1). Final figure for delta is 235.2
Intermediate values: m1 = 158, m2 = 156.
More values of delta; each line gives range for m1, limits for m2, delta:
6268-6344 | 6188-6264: 237.0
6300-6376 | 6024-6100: 241.6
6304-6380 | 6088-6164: 236.3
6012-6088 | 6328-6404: 240.9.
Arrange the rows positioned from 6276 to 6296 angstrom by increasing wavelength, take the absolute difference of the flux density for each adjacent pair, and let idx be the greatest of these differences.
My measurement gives 0.5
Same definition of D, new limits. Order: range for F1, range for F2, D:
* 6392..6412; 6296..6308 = 1.05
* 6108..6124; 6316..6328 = 0.96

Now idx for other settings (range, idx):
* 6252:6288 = 0.7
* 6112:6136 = 0.9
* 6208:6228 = 0.7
